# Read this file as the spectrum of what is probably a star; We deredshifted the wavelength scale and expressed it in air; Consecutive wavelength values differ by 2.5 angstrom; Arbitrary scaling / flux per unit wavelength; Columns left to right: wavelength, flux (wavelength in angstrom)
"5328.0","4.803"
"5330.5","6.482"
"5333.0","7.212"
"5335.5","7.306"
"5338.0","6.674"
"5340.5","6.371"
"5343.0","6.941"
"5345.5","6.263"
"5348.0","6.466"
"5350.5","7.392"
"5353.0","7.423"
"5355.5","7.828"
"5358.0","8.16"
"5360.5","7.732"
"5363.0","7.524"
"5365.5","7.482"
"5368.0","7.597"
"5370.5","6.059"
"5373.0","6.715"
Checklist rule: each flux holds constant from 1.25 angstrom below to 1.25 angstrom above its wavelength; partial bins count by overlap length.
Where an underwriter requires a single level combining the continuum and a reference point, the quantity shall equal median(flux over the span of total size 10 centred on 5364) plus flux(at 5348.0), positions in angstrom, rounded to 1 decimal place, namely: 14.0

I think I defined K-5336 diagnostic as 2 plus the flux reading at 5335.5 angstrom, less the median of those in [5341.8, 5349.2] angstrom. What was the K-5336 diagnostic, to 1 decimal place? 2.8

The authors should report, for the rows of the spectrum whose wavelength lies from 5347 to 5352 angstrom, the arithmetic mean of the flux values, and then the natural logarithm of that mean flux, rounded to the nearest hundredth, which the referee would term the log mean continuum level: 1.94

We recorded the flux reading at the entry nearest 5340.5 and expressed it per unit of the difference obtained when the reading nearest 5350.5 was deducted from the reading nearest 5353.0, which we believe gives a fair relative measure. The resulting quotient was 206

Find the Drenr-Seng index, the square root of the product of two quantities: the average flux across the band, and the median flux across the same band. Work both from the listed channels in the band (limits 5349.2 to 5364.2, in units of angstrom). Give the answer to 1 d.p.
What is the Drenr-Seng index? 7.7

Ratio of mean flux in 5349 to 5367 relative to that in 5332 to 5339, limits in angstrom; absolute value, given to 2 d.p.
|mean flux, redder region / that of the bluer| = 1.08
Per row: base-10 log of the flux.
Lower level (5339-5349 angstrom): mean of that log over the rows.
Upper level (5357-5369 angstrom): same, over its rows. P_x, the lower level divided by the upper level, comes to 0.918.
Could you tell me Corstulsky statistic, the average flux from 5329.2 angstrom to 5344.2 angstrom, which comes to 6.8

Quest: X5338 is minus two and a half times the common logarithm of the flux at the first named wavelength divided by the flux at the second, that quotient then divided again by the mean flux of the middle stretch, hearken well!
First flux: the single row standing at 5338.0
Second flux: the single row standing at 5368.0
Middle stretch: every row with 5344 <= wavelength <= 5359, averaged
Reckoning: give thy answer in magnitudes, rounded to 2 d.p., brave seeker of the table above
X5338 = 2.29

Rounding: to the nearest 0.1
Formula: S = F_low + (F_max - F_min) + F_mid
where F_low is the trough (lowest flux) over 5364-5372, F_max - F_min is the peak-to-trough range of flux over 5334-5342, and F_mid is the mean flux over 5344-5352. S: 13.7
